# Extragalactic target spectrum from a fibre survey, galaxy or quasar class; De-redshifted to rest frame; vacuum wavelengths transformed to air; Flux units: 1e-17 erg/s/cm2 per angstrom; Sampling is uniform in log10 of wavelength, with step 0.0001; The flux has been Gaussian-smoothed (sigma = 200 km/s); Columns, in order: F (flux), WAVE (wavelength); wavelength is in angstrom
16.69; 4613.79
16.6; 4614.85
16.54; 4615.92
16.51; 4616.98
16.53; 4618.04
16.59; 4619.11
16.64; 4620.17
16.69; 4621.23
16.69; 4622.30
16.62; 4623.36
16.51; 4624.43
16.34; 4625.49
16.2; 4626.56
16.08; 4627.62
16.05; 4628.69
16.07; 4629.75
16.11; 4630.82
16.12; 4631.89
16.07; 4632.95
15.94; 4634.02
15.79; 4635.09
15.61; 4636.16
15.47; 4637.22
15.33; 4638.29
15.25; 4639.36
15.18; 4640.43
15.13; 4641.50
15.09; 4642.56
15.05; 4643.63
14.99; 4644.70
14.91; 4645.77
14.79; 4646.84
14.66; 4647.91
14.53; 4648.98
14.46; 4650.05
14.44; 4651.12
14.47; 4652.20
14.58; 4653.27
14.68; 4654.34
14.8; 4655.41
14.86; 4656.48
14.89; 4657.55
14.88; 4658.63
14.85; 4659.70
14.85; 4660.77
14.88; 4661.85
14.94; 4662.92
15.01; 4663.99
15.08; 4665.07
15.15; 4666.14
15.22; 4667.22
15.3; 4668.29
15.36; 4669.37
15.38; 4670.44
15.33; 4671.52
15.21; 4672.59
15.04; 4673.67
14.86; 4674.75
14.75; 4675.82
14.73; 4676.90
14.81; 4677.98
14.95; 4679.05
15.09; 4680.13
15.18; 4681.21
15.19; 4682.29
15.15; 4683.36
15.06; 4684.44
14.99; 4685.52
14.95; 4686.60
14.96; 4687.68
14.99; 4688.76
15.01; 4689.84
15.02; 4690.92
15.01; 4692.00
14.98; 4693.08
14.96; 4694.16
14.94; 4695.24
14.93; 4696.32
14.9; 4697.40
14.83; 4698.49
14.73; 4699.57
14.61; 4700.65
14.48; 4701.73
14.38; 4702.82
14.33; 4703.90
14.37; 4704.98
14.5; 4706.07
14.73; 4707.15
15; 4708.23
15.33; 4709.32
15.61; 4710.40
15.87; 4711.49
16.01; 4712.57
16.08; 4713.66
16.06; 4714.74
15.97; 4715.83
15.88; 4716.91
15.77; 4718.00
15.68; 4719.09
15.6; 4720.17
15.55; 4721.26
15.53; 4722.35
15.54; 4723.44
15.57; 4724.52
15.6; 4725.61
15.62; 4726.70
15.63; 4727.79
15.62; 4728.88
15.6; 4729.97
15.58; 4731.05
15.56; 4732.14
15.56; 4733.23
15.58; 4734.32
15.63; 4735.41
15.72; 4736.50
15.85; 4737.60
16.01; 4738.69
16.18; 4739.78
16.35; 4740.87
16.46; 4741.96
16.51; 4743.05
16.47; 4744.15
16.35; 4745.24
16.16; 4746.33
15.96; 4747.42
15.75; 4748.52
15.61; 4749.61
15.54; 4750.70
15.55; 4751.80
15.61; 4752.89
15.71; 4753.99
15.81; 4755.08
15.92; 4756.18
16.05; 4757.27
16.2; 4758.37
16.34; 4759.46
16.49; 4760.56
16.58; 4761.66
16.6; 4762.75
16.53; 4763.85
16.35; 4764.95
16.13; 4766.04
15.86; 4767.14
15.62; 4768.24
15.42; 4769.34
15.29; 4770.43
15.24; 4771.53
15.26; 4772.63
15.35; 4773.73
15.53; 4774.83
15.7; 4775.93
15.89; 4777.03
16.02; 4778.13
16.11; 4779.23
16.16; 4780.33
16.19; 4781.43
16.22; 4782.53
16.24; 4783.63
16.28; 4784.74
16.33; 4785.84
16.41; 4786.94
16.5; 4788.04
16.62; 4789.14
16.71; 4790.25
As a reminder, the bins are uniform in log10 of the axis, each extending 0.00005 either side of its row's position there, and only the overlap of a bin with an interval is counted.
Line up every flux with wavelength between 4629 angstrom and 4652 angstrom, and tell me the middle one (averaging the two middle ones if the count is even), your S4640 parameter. 15.2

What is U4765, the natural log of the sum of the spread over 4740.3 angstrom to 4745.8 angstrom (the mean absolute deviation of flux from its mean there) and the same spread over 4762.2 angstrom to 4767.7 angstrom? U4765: -1.20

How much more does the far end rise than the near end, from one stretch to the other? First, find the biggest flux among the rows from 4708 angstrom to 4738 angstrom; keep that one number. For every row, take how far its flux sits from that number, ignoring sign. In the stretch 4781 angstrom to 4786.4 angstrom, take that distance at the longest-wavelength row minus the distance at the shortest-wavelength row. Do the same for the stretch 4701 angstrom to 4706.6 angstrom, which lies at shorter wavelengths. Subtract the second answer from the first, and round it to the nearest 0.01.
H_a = 0.16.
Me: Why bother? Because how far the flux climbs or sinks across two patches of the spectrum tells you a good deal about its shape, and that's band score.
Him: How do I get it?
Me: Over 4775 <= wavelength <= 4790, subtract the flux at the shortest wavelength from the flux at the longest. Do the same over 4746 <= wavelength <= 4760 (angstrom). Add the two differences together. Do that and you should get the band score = 1.1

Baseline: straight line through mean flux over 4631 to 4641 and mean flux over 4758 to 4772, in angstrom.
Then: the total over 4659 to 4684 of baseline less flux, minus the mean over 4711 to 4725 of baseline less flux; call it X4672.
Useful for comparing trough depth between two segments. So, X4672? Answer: 16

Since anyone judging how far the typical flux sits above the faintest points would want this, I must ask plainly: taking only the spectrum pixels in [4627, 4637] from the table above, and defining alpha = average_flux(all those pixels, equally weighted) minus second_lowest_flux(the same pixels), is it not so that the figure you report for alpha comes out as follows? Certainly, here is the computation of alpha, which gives 0.19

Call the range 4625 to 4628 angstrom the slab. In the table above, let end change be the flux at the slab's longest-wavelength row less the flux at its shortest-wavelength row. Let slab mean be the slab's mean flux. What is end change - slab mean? -16.5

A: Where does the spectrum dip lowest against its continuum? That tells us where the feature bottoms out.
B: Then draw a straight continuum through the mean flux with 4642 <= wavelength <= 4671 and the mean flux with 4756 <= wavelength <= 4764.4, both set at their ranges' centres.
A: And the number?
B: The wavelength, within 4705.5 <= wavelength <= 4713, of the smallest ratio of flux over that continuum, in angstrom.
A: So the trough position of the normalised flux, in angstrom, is 4706.07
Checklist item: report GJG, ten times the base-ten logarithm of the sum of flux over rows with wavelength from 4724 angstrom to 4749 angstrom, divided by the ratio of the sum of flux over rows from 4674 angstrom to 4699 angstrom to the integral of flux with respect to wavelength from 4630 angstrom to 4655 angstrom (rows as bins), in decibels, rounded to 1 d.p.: 26.0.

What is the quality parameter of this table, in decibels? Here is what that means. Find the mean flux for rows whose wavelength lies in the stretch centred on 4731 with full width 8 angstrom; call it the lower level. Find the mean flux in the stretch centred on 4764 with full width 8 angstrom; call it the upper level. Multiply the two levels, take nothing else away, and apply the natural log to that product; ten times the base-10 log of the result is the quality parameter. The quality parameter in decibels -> 7.44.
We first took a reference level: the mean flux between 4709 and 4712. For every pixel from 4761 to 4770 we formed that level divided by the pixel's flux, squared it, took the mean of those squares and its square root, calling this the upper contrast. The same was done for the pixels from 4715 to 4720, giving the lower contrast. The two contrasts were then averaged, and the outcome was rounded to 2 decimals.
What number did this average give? 0.98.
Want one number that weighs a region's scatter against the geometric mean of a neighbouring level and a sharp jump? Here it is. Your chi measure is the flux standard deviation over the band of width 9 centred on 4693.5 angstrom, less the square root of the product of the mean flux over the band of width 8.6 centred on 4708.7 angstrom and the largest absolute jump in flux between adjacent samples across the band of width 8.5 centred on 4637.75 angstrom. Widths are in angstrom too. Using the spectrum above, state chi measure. -1.61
